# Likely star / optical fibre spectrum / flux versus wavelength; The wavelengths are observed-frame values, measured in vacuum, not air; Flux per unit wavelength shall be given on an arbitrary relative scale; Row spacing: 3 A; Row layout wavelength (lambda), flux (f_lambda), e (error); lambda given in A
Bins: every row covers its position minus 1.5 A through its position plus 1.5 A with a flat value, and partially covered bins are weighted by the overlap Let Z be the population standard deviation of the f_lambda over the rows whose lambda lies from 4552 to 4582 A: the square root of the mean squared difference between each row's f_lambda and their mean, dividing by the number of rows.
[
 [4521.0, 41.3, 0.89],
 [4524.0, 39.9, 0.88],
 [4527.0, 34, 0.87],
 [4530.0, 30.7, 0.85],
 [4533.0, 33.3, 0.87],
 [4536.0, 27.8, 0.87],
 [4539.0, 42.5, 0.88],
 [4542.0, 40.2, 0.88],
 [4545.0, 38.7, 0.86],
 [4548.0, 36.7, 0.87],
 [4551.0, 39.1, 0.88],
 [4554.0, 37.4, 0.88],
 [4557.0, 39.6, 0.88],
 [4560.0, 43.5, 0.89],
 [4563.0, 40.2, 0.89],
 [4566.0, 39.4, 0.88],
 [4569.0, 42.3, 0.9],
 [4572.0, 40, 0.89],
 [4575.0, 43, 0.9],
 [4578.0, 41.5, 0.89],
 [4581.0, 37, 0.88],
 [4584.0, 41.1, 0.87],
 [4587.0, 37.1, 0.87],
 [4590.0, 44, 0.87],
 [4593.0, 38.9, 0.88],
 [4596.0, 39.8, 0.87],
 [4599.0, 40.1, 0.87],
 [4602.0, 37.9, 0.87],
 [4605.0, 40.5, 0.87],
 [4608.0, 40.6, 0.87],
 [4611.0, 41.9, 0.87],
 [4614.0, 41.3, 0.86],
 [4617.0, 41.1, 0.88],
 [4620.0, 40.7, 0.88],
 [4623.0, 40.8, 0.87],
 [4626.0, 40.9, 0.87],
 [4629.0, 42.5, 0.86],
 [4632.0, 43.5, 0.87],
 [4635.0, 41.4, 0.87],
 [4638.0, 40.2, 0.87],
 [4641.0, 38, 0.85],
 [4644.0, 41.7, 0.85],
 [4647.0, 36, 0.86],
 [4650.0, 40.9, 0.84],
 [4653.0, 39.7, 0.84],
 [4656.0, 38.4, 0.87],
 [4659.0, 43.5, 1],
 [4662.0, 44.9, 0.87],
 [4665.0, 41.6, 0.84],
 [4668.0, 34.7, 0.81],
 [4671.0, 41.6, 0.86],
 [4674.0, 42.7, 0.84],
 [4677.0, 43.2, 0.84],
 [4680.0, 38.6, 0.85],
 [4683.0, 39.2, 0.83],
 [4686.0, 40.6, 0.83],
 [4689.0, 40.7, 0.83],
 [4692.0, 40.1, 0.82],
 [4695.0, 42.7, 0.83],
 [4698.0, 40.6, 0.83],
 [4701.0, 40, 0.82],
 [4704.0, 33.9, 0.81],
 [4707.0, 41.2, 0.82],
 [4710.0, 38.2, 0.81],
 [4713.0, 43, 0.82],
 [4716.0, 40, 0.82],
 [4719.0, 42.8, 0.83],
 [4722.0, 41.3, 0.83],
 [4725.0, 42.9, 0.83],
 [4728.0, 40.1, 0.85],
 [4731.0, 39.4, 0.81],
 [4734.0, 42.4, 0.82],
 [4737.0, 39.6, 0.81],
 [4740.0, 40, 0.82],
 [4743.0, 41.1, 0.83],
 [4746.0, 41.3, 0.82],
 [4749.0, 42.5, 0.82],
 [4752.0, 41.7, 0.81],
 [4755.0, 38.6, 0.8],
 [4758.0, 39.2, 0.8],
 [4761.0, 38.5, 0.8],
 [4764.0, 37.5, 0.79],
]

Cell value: 2.1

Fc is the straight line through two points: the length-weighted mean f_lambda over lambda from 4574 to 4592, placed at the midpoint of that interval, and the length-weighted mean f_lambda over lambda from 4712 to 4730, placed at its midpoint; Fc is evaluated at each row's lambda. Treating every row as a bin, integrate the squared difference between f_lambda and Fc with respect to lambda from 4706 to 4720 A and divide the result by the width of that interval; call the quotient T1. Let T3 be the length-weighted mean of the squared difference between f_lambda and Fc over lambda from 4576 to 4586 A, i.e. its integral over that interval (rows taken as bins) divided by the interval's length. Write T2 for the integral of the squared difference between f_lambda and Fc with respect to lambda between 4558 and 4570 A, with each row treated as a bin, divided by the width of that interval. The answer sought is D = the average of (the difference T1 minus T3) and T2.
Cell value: 1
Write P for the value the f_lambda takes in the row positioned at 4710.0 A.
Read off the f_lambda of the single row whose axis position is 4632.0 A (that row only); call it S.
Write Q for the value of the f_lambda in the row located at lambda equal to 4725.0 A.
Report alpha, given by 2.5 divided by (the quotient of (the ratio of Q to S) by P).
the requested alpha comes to 97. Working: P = 38.2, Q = 42.9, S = 43.5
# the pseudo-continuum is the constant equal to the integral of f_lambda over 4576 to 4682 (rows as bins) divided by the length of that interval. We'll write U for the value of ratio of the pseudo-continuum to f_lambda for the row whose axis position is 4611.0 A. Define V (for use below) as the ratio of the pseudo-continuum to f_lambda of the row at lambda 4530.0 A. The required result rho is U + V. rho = 2.29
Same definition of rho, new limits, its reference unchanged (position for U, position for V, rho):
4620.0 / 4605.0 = 2.00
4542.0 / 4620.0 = 2.00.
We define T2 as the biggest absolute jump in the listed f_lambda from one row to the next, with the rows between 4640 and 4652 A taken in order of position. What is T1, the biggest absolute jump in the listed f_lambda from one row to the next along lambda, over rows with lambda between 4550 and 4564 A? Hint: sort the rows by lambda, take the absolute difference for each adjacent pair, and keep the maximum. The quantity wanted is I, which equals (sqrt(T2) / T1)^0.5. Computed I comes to 0.78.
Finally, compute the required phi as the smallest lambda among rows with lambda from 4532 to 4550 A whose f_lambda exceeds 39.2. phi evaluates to 4539.0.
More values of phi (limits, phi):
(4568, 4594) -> 4569.0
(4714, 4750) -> 4716.0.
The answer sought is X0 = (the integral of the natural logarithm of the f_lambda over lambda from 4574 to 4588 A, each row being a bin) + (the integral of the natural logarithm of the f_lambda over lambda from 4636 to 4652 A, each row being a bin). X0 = 110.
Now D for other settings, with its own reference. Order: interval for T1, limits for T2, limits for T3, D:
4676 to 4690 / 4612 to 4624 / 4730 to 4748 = 1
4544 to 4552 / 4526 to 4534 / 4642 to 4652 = 28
